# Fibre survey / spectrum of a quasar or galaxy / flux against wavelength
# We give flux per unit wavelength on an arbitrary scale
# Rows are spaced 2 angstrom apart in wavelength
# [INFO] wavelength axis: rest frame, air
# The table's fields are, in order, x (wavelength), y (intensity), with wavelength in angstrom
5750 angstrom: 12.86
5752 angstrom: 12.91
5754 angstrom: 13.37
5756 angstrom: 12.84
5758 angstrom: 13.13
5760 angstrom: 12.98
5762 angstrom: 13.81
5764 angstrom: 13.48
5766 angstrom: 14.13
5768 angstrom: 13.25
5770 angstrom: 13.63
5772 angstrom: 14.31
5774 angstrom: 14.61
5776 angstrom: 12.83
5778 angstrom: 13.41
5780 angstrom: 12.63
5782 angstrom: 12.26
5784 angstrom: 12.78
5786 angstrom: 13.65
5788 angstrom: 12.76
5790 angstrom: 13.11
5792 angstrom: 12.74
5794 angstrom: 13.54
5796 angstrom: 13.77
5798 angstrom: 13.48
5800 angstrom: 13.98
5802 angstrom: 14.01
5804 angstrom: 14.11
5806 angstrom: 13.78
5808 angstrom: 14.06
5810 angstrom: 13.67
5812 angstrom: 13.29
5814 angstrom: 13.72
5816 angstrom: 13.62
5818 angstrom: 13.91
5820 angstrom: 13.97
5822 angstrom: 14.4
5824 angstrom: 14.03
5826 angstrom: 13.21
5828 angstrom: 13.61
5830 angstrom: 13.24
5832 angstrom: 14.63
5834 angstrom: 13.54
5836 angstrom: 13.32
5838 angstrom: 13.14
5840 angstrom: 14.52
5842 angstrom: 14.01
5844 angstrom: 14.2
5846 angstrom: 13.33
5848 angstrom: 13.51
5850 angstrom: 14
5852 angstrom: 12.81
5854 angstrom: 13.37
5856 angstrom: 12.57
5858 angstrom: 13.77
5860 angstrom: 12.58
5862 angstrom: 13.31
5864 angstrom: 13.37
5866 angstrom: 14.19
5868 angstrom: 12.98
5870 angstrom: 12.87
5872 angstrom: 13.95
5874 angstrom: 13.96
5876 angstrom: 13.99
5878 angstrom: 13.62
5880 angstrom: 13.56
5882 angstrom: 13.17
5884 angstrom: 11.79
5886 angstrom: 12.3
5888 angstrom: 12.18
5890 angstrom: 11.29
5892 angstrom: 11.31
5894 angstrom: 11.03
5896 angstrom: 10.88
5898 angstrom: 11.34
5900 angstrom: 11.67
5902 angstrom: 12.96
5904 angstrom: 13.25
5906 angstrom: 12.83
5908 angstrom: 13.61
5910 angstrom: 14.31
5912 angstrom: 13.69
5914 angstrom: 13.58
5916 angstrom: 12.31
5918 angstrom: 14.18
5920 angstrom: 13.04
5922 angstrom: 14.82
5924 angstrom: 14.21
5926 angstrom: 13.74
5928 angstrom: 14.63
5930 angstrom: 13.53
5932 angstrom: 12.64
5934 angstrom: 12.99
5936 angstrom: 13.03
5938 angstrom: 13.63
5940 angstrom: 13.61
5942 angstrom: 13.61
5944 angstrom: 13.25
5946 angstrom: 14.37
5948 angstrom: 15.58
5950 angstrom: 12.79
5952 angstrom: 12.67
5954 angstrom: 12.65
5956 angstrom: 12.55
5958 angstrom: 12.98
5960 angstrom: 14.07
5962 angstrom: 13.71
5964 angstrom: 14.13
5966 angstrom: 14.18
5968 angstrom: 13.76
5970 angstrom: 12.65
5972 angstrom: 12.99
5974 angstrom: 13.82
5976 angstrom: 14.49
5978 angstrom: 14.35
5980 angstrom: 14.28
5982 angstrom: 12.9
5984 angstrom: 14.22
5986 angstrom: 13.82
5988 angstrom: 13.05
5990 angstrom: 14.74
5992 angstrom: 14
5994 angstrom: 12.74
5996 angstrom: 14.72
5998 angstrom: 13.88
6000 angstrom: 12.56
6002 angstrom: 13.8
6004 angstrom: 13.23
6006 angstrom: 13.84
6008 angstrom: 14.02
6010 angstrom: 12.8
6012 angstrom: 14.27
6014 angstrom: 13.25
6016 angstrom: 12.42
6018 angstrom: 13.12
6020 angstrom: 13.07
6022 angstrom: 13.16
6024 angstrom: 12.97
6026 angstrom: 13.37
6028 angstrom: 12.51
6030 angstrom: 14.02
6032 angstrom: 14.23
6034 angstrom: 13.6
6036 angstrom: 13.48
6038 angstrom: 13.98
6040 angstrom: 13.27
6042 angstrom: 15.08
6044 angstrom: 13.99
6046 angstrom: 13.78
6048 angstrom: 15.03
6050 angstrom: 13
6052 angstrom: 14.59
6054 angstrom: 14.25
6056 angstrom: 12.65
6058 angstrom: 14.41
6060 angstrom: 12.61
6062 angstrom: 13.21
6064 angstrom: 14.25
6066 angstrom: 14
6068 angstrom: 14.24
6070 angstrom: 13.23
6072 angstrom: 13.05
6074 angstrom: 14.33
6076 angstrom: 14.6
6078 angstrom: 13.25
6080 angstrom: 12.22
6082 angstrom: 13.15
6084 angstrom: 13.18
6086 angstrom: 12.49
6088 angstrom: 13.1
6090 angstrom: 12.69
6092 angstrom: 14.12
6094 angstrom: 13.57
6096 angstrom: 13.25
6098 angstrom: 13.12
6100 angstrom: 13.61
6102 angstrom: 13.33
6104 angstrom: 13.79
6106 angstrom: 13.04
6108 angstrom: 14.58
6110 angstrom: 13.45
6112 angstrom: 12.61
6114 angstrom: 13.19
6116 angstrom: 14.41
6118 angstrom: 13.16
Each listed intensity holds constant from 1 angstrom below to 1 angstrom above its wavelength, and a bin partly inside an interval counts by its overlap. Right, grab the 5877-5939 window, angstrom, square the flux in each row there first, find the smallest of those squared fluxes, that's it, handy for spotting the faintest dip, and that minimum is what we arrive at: 118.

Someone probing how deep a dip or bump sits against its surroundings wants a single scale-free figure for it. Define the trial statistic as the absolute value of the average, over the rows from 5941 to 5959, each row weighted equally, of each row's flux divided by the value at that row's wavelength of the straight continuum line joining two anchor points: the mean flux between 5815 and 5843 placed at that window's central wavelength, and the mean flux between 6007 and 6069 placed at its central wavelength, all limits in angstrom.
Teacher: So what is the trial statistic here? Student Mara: 0.98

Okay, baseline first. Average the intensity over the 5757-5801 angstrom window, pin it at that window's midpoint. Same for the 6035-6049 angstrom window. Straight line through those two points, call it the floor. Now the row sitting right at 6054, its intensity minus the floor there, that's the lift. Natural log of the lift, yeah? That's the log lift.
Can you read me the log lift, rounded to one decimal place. -2.0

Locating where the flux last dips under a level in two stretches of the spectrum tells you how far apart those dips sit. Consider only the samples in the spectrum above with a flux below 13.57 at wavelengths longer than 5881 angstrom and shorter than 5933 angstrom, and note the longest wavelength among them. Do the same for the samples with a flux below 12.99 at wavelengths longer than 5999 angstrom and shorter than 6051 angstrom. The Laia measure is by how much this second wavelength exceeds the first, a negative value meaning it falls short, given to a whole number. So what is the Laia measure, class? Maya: 96 angstrom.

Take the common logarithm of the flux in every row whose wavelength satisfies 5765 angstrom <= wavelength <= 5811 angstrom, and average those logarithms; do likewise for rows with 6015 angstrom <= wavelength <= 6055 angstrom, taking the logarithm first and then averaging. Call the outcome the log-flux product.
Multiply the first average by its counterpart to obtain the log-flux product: 1.282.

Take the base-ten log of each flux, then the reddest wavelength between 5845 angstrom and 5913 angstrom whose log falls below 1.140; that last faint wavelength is 5912 angstrom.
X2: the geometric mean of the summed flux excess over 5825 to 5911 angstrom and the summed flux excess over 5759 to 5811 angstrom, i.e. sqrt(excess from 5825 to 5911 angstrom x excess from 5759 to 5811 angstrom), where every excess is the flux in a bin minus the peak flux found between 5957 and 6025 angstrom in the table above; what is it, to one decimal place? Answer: 47.9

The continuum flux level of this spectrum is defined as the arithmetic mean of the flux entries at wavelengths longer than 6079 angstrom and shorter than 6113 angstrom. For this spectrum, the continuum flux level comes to 13.3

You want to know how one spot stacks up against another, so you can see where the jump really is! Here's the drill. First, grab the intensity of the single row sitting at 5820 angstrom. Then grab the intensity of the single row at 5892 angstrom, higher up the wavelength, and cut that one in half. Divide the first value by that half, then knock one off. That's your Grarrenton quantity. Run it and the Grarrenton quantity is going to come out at 1.5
